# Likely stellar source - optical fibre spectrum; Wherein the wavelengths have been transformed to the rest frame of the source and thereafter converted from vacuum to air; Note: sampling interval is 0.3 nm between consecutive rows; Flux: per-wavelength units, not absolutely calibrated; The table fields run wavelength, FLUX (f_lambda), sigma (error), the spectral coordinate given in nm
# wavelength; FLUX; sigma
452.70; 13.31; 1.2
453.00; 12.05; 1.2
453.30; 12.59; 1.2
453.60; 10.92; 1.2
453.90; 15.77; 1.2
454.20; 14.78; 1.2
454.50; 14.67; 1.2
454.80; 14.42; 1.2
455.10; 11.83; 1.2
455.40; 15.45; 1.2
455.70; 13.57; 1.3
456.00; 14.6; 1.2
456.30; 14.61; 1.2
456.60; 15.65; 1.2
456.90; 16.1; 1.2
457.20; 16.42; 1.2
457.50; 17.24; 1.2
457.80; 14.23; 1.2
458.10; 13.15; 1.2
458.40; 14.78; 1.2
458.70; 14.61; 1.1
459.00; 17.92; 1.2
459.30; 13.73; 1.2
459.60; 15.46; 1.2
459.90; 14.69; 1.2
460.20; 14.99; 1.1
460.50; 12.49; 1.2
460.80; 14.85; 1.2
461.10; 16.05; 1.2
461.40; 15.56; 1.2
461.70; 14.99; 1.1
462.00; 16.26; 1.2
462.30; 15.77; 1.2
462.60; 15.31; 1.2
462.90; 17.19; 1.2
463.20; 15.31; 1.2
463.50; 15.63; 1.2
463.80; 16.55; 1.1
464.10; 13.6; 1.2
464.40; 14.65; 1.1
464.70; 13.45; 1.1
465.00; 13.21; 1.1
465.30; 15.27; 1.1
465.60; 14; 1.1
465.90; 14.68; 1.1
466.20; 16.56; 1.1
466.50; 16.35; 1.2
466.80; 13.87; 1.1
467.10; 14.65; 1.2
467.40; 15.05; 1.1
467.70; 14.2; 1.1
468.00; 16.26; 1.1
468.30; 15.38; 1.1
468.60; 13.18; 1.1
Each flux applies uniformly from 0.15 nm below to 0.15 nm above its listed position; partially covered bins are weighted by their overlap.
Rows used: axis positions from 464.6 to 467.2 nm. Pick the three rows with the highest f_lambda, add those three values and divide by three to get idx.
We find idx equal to 16.1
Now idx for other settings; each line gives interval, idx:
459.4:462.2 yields 16.0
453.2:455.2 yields 15.1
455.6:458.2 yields 16.6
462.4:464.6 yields 16.5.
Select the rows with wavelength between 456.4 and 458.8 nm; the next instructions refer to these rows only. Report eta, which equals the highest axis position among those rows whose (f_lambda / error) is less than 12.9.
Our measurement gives 458.40 nm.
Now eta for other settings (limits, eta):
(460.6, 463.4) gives 463.20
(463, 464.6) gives 464.10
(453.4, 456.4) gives 456.30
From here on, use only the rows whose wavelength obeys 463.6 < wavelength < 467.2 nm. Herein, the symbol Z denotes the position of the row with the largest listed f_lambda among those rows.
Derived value 466.20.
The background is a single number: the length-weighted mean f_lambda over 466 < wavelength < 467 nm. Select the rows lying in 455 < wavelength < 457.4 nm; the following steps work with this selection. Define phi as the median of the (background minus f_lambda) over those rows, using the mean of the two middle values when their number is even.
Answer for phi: 0.47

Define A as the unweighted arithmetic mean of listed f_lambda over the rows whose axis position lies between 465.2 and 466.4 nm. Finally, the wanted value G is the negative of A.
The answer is -15.1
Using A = 15.1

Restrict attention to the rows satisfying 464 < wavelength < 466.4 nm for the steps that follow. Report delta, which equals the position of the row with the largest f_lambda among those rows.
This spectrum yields 466.20 nm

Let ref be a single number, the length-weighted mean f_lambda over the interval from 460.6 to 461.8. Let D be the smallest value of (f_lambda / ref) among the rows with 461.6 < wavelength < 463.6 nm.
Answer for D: 0.98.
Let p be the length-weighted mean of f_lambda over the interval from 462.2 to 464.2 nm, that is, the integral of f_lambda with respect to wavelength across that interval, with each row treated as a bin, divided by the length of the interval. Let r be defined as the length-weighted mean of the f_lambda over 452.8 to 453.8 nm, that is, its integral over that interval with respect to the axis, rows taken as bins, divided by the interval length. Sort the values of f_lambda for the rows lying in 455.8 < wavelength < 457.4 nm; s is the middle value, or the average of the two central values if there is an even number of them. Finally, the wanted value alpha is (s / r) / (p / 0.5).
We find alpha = 0.0412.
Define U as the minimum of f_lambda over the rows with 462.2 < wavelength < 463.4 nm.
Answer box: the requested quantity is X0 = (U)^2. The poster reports 234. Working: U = 15.31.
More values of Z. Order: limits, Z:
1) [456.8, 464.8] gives 459.00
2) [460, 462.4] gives 462.00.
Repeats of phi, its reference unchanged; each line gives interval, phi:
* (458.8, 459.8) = 0.04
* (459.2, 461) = 0.73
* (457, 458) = -0.92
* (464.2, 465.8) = 1.50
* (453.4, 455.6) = 0.83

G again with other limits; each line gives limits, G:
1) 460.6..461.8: -15.4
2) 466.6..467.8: -14.4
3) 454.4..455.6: -14.1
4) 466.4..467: -15.1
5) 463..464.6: -15.1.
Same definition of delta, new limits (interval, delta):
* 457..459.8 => 459.00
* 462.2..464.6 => 462.90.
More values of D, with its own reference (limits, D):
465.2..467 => 0.91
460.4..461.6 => 0.82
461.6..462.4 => 0.98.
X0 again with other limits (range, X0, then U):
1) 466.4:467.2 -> 192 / 13.87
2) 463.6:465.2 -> 175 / 13.21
